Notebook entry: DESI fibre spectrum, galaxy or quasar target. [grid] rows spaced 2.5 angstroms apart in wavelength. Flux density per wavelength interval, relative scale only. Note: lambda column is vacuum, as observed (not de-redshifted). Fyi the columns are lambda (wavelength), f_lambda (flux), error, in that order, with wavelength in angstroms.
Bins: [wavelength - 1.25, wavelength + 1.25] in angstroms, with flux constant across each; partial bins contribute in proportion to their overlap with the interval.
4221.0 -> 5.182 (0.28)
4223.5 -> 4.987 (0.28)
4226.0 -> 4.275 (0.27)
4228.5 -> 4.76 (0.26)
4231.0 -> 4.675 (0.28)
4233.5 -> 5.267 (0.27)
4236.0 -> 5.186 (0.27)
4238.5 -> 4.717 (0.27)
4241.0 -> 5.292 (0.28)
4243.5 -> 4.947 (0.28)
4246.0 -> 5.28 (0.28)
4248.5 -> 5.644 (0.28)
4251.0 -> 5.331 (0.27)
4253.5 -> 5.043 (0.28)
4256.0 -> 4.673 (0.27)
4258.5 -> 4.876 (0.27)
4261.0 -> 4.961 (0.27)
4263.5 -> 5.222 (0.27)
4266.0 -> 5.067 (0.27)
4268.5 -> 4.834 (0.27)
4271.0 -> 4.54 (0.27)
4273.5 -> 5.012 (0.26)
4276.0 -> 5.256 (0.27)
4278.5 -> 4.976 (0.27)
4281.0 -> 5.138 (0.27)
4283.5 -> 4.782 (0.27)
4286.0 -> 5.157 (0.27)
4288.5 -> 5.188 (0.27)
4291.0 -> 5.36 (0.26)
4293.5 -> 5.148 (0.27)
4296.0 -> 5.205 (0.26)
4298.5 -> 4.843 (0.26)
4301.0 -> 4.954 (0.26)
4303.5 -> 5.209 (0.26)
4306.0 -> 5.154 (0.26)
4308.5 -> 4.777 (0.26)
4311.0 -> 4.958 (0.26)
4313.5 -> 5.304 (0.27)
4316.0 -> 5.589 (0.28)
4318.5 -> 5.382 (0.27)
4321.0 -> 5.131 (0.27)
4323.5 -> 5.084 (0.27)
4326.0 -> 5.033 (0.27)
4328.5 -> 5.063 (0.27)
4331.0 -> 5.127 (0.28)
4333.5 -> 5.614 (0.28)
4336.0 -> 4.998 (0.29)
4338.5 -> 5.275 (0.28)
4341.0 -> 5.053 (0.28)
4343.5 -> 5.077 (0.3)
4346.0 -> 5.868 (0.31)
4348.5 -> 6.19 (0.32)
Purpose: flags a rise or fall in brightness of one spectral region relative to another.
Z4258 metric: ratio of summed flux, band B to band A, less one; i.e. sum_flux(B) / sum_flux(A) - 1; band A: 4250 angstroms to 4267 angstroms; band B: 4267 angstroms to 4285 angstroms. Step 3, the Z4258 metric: -0.02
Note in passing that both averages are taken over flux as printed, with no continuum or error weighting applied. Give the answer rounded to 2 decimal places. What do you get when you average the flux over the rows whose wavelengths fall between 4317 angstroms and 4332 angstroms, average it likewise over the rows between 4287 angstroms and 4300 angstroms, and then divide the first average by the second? 1.00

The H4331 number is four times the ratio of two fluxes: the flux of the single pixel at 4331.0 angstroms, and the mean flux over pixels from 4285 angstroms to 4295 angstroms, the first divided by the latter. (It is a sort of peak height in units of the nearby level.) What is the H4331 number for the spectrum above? 3.93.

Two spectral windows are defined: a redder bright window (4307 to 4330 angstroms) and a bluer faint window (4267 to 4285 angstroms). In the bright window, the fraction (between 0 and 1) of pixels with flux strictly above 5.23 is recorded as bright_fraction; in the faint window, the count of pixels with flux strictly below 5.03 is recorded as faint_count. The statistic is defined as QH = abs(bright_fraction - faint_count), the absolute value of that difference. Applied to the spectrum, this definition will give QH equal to 4.67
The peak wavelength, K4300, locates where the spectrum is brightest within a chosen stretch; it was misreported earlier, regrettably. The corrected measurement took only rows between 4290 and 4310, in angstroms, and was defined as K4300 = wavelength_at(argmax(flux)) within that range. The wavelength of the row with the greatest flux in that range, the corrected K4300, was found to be 4291.0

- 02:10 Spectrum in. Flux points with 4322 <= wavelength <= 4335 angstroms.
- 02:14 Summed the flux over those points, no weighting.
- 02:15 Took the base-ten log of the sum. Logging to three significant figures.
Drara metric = 1.41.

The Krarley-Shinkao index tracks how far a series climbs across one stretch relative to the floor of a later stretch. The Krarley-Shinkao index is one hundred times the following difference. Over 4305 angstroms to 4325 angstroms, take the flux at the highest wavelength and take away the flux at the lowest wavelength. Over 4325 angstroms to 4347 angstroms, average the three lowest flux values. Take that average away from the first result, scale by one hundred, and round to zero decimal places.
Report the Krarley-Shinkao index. -510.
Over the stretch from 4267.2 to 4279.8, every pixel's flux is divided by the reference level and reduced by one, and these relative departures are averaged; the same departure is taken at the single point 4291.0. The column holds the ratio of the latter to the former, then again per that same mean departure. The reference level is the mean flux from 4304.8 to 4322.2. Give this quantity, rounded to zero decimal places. 13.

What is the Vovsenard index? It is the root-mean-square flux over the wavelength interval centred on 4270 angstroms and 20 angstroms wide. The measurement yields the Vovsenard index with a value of 4.99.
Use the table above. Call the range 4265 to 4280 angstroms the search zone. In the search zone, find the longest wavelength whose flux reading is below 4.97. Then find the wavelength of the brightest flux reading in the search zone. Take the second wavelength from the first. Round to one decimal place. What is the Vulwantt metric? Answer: -5.0 angstroms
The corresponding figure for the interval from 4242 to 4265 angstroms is 12.5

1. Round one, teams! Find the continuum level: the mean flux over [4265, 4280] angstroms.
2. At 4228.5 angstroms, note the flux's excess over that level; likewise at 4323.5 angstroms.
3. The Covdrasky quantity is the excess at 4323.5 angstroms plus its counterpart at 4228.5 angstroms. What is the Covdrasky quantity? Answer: -0.05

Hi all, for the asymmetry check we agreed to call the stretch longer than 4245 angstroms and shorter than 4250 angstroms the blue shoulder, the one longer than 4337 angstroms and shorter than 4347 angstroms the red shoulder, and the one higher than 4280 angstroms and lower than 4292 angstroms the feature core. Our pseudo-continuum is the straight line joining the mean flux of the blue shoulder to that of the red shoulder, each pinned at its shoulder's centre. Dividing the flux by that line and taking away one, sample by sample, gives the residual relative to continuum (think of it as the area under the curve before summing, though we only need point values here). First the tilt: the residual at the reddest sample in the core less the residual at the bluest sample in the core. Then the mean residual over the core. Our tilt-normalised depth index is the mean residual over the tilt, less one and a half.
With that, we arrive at -2.7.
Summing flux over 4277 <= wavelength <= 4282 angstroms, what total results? 10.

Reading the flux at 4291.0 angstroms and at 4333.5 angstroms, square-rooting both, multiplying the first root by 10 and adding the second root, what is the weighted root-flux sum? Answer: 25.5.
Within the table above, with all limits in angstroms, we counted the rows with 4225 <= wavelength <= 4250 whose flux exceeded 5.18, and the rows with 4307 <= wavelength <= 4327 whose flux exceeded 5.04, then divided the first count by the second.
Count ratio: 1.0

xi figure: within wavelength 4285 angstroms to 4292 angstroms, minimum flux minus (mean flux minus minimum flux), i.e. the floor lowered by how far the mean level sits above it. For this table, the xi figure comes 5.08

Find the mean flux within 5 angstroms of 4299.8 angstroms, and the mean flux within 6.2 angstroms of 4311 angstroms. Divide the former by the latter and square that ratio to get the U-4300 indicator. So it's 0.96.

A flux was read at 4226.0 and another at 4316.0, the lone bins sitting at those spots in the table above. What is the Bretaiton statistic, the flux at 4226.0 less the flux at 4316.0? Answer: -1.3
